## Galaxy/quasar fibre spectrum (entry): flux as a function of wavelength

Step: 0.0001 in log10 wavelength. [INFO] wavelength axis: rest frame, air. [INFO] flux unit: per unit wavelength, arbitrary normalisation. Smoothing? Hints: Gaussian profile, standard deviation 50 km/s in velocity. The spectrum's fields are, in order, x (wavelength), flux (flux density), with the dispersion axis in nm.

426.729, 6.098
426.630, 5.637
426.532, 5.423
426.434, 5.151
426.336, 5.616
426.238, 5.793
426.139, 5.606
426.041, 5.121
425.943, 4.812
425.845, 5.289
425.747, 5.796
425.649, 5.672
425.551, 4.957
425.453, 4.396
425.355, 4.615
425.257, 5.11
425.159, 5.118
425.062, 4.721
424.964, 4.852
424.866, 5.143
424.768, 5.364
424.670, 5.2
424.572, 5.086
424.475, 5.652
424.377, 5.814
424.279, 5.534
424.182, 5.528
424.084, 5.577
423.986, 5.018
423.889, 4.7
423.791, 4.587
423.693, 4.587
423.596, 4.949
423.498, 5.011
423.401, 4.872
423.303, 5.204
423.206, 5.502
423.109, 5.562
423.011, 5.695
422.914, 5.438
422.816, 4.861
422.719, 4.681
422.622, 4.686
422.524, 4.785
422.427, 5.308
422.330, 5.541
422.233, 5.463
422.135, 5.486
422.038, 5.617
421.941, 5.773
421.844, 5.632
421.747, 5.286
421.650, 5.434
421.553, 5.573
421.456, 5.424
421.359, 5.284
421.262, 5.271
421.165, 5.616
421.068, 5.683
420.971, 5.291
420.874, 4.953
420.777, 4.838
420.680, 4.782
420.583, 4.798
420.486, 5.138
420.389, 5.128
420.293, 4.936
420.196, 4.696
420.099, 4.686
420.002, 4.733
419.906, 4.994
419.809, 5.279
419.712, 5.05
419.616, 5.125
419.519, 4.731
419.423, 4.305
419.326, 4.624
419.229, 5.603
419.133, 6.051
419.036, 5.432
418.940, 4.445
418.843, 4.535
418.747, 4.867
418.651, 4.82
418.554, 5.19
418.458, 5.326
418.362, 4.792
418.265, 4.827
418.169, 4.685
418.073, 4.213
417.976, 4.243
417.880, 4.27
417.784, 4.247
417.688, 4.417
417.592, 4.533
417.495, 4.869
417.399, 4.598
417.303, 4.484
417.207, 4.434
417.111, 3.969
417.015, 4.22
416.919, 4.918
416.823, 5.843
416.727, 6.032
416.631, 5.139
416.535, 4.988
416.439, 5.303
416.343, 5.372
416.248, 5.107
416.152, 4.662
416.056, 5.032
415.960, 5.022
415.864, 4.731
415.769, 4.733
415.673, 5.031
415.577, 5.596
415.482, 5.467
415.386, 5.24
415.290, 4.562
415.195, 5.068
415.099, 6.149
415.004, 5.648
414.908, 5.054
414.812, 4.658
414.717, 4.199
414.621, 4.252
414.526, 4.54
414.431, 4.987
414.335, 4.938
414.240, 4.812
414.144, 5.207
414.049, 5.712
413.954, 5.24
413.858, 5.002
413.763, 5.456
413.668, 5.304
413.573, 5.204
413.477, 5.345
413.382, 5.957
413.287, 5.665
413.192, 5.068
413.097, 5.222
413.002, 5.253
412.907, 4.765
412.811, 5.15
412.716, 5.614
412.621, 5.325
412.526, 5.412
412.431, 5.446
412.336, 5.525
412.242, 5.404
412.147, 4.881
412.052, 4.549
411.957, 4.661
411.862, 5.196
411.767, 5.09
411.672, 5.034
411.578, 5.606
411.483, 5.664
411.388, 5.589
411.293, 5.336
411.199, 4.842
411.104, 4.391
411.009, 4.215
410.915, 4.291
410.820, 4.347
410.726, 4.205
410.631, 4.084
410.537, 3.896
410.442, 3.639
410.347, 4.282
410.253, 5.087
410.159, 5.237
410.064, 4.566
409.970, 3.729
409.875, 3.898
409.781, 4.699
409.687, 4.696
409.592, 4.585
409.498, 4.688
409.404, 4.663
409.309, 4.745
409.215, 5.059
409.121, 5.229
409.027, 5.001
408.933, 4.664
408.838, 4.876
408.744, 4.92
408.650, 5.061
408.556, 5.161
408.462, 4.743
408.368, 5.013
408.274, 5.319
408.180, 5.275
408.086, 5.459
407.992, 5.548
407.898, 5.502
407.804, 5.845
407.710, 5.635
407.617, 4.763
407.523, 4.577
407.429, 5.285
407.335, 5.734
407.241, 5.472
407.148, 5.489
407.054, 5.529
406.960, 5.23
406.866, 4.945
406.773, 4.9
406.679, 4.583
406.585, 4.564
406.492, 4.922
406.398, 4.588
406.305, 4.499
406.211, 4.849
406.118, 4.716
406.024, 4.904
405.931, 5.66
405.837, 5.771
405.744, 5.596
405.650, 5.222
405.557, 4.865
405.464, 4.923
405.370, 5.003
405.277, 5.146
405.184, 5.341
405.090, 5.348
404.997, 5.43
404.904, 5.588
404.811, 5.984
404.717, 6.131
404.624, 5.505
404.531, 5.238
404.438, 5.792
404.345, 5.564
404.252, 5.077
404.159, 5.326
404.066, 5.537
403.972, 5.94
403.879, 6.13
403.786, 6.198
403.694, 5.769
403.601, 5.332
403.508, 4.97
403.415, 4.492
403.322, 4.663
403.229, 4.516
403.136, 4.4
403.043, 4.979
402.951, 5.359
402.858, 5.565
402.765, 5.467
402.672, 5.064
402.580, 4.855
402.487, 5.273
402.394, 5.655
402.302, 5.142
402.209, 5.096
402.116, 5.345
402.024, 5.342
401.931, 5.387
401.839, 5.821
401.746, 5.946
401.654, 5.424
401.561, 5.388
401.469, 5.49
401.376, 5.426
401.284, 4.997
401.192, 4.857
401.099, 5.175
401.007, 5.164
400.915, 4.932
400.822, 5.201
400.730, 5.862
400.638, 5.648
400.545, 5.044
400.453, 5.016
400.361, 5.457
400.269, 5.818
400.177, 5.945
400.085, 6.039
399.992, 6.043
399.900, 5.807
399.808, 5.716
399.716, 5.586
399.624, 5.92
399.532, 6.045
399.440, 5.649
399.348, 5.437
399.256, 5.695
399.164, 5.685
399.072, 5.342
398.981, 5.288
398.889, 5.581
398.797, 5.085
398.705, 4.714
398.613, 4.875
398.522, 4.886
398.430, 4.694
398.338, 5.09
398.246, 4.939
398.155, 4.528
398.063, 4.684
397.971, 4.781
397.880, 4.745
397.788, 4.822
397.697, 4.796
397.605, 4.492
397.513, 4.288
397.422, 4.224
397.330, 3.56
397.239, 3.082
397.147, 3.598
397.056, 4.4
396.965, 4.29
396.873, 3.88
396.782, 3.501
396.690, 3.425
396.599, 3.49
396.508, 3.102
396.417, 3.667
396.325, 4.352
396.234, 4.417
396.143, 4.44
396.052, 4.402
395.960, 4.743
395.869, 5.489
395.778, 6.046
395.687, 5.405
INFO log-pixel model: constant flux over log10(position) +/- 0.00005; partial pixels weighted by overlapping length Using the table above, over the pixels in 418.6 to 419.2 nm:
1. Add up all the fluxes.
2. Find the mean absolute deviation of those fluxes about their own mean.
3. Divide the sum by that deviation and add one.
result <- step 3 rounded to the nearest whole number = 64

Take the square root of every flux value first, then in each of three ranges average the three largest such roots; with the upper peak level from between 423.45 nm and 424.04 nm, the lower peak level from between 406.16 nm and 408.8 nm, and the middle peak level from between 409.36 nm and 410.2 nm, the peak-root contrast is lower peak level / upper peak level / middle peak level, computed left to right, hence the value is 0.49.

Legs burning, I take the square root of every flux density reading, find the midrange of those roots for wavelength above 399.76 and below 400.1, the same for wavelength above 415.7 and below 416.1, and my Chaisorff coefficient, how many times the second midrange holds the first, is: 0.91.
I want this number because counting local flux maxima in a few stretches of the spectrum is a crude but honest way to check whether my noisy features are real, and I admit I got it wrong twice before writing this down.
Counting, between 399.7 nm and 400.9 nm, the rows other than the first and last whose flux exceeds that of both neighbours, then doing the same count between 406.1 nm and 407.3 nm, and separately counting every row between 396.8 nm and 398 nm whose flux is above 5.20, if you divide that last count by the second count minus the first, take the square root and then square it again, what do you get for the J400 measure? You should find 0.0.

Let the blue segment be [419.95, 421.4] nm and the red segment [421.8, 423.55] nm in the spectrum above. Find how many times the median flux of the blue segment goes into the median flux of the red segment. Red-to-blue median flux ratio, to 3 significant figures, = 1.10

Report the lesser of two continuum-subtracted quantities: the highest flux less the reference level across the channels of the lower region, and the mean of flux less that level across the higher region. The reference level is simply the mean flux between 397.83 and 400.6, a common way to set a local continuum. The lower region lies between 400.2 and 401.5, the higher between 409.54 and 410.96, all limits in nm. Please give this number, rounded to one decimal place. -1.0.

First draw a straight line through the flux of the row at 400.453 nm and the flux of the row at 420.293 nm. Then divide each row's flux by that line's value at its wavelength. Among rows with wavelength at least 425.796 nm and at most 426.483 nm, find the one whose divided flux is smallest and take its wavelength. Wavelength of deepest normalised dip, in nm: 425.943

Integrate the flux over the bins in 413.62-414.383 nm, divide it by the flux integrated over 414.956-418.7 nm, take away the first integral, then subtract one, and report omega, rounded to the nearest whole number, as -5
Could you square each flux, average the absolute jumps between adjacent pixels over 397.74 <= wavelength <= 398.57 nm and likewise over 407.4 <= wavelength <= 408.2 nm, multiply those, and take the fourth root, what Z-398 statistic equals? 1.58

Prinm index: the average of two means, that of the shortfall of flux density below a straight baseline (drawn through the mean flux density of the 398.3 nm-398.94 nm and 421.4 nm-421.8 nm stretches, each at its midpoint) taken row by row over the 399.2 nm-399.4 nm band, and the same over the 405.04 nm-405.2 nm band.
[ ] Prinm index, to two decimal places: -0.40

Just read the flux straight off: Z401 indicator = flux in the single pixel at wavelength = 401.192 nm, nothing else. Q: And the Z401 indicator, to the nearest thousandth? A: 4.857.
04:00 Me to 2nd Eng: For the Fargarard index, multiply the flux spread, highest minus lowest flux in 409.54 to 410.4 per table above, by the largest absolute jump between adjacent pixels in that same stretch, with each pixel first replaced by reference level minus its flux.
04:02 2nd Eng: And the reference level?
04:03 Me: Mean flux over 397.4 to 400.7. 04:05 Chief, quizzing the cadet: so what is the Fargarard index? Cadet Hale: 1.3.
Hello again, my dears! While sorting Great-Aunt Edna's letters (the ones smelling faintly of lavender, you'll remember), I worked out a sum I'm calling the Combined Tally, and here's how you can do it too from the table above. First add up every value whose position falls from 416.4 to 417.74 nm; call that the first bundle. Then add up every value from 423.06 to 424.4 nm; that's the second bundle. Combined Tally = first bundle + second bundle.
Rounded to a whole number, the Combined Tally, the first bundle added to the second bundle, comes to 140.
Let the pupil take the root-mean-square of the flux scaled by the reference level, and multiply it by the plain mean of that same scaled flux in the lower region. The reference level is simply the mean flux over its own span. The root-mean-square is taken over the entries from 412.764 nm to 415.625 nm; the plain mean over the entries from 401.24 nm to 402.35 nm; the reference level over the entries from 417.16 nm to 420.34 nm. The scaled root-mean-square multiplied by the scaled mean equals 1.22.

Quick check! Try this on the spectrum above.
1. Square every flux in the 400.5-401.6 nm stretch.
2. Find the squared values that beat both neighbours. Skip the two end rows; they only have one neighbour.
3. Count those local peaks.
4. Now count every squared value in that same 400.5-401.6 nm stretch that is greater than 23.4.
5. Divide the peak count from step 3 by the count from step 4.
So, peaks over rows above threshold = 0.25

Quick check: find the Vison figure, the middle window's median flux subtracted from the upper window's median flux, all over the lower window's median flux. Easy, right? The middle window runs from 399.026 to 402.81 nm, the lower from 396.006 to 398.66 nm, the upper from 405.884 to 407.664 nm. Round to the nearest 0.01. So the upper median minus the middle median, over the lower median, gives -0.12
